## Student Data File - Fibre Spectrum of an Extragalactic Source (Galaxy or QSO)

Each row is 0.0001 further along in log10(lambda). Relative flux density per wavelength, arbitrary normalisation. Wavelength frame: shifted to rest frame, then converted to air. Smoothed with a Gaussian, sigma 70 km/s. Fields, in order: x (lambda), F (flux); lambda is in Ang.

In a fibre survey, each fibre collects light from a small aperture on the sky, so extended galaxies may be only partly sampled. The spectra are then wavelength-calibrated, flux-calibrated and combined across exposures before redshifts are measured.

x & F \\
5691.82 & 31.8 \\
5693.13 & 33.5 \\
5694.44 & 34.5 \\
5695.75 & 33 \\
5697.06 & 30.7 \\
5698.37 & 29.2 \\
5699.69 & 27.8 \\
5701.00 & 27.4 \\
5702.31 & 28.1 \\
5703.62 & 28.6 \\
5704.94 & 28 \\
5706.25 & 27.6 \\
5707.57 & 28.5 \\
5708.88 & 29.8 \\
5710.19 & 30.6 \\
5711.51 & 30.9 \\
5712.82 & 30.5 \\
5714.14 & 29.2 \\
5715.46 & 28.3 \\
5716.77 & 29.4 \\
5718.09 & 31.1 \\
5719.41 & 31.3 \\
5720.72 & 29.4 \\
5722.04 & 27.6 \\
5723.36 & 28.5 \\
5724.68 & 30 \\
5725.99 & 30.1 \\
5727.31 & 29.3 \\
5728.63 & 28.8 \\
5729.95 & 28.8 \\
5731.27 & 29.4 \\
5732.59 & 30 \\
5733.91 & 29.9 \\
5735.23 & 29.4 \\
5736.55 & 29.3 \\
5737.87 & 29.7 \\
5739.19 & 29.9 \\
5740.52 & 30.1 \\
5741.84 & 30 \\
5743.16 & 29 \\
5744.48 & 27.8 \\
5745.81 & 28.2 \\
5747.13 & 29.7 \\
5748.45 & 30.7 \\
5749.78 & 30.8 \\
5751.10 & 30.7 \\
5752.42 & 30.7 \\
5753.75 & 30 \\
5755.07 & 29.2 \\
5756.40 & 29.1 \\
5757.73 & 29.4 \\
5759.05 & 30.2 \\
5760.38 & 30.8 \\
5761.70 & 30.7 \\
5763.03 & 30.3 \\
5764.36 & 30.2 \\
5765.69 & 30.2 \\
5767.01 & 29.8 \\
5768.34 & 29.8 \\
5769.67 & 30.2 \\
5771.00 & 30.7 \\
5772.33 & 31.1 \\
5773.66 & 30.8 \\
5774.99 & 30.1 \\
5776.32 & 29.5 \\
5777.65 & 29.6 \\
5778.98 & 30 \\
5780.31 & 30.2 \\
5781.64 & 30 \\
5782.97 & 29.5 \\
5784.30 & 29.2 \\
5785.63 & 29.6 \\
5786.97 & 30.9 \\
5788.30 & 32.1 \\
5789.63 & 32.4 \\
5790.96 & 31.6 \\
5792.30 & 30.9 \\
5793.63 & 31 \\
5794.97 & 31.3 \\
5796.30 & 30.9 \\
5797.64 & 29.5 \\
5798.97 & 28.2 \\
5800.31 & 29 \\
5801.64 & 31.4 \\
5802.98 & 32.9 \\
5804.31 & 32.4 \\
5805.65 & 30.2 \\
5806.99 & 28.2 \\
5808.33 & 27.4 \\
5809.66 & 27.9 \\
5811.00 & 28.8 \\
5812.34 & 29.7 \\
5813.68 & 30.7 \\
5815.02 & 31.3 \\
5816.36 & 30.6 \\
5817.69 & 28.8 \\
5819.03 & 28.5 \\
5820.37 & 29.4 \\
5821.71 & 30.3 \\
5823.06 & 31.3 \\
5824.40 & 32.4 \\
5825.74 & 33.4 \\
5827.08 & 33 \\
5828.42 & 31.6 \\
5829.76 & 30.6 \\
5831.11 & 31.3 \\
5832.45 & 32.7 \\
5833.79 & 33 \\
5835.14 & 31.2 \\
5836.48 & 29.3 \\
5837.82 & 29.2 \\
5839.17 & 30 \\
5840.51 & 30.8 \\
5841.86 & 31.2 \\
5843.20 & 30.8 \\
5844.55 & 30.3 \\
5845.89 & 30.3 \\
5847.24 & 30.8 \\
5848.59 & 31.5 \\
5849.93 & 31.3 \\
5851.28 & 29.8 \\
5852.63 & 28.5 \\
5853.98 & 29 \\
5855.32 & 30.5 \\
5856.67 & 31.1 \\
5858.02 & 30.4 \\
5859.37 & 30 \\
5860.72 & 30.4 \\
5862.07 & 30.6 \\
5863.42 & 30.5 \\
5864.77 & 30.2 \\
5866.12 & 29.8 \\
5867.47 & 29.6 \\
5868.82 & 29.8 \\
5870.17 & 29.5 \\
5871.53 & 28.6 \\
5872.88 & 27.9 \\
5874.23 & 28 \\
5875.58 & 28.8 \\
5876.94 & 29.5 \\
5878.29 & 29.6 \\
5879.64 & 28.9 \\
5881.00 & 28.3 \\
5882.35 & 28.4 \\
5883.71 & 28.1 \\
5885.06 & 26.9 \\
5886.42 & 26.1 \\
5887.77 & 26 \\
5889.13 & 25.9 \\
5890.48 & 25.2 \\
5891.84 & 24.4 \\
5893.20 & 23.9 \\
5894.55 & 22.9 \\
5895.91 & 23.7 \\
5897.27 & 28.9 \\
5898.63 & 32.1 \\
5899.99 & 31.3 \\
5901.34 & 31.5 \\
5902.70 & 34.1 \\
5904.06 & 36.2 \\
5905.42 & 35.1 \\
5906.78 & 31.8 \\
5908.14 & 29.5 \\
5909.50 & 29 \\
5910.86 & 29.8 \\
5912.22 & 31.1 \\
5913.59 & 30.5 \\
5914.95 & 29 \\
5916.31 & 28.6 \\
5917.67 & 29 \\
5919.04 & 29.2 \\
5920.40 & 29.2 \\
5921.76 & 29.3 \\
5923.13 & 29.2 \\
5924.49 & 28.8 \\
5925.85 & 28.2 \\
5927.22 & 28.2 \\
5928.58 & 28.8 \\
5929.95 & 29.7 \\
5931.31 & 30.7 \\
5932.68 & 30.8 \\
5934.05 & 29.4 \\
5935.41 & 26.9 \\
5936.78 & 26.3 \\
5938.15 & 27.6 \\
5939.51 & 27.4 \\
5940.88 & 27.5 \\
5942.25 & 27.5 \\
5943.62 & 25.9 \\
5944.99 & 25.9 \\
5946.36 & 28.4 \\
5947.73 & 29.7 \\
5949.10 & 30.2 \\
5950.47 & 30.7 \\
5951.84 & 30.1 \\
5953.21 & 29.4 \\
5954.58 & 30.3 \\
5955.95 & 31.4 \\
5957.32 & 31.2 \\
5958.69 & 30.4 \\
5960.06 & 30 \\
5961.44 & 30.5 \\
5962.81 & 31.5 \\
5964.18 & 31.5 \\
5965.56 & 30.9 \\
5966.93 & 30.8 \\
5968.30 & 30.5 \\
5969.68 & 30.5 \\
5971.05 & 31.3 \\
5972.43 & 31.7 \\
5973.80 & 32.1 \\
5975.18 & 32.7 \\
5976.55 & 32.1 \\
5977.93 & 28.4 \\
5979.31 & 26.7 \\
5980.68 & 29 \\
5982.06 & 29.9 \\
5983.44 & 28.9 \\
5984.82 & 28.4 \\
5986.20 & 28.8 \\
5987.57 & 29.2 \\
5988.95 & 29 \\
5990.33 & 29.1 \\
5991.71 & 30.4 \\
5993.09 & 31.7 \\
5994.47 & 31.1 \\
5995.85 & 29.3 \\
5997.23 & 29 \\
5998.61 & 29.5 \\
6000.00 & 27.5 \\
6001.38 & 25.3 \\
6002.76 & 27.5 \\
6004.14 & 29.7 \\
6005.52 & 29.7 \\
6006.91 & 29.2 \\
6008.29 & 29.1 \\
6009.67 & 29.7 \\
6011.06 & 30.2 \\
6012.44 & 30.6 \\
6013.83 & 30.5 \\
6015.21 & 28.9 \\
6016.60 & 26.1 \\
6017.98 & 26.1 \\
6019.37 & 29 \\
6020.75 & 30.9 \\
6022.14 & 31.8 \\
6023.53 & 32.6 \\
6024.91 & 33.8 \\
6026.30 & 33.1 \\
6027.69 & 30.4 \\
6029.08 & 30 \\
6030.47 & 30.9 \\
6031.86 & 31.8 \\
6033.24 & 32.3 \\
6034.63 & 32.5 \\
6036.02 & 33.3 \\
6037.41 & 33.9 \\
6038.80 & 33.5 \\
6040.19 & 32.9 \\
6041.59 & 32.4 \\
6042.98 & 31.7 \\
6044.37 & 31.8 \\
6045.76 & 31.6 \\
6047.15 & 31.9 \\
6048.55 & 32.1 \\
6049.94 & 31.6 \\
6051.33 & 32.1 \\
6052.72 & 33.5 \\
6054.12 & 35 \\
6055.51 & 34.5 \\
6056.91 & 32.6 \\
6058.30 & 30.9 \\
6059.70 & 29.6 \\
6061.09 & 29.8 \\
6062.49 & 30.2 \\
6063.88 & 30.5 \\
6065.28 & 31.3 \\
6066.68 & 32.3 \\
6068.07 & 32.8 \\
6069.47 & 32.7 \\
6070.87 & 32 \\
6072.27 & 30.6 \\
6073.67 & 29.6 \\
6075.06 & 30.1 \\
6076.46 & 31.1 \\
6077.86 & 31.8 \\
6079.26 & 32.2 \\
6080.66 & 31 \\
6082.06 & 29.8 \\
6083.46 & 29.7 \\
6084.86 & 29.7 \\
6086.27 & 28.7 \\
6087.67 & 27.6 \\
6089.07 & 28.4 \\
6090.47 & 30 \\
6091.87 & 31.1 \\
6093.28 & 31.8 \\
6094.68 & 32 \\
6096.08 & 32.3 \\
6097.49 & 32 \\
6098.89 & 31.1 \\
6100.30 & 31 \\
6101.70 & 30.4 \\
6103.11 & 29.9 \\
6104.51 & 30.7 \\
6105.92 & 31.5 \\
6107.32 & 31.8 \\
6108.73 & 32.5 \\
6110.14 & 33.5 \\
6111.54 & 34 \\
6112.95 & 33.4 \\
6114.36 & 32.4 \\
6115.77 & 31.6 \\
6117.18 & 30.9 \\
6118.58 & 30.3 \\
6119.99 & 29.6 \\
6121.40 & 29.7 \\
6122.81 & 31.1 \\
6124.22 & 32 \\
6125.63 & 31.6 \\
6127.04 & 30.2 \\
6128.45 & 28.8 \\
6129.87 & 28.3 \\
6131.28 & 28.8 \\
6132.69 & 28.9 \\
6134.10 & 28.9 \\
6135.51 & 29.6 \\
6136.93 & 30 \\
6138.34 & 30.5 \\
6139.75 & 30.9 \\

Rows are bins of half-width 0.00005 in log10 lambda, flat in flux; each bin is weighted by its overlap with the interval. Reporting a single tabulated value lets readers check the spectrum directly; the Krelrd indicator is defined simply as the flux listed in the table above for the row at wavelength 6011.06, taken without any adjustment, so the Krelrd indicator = 30.2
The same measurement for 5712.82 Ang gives 30.5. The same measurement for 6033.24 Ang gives 32.3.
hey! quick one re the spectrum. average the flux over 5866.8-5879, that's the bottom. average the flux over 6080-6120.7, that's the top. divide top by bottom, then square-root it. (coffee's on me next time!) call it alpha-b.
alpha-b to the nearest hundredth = 1.03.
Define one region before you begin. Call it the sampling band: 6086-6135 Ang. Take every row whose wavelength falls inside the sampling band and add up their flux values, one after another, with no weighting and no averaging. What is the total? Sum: 1077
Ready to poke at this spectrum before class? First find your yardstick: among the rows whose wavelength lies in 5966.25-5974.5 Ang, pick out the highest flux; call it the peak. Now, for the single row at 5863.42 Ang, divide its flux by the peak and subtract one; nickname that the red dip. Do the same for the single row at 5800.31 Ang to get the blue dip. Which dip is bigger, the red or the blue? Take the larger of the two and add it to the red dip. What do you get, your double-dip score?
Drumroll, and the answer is -0.10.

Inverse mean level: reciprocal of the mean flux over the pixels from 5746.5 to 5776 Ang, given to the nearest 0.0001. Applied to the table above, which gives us 0.0331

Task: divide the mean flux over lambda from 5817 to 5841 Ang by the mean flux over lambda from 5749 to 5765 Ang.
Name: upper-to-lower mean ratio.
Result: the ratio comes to 1.03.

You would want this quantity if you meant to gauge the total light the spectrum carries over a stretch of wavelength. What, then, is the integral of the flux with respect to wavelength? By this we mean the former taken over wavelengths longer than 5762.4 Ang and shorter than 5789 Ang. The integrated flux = 803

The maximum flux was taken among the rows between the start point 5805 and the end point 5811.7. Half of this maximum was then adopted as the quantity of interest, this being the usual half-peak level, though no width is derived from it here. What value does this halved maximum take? 15.1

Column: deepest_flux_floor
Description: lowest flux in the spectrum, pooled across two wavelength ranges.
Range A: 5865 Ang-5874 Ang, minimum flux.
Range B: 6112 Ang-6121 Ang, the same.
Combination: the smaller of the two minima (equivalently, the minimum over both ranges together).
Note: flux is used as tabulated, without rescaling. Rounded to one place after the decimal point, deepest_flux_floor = 27.9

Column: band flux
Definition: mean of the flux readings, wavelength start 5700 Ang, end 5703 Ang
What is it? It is 27.8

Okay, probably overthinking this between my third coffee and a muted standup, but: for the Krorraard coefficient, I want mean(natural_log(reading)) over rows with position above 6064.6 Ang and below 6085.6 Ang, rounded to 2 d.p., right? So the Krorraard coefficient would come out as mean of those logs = 3.44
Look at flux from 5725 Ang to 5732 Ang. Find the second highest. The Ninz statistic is 29.4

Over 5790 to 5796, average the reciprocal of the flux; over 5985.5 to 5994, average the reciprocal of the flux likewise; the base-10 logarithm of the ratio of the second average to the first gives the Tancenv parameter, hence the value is 0.022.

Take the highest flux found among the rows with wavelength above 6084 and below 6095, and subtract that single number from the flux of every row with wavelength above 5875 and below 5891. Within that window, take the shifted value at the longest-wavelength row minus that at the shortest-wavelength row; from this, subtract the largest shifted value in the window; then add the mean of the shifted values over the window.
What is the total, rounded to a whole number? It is -6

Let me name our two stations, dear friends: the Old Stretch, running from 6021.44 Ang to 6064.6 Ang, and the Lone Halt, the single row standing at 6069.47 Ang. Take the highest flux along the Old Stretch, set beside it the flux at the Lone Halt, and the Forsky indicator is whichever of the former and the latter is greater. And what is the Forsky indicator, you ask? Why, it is 35.0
